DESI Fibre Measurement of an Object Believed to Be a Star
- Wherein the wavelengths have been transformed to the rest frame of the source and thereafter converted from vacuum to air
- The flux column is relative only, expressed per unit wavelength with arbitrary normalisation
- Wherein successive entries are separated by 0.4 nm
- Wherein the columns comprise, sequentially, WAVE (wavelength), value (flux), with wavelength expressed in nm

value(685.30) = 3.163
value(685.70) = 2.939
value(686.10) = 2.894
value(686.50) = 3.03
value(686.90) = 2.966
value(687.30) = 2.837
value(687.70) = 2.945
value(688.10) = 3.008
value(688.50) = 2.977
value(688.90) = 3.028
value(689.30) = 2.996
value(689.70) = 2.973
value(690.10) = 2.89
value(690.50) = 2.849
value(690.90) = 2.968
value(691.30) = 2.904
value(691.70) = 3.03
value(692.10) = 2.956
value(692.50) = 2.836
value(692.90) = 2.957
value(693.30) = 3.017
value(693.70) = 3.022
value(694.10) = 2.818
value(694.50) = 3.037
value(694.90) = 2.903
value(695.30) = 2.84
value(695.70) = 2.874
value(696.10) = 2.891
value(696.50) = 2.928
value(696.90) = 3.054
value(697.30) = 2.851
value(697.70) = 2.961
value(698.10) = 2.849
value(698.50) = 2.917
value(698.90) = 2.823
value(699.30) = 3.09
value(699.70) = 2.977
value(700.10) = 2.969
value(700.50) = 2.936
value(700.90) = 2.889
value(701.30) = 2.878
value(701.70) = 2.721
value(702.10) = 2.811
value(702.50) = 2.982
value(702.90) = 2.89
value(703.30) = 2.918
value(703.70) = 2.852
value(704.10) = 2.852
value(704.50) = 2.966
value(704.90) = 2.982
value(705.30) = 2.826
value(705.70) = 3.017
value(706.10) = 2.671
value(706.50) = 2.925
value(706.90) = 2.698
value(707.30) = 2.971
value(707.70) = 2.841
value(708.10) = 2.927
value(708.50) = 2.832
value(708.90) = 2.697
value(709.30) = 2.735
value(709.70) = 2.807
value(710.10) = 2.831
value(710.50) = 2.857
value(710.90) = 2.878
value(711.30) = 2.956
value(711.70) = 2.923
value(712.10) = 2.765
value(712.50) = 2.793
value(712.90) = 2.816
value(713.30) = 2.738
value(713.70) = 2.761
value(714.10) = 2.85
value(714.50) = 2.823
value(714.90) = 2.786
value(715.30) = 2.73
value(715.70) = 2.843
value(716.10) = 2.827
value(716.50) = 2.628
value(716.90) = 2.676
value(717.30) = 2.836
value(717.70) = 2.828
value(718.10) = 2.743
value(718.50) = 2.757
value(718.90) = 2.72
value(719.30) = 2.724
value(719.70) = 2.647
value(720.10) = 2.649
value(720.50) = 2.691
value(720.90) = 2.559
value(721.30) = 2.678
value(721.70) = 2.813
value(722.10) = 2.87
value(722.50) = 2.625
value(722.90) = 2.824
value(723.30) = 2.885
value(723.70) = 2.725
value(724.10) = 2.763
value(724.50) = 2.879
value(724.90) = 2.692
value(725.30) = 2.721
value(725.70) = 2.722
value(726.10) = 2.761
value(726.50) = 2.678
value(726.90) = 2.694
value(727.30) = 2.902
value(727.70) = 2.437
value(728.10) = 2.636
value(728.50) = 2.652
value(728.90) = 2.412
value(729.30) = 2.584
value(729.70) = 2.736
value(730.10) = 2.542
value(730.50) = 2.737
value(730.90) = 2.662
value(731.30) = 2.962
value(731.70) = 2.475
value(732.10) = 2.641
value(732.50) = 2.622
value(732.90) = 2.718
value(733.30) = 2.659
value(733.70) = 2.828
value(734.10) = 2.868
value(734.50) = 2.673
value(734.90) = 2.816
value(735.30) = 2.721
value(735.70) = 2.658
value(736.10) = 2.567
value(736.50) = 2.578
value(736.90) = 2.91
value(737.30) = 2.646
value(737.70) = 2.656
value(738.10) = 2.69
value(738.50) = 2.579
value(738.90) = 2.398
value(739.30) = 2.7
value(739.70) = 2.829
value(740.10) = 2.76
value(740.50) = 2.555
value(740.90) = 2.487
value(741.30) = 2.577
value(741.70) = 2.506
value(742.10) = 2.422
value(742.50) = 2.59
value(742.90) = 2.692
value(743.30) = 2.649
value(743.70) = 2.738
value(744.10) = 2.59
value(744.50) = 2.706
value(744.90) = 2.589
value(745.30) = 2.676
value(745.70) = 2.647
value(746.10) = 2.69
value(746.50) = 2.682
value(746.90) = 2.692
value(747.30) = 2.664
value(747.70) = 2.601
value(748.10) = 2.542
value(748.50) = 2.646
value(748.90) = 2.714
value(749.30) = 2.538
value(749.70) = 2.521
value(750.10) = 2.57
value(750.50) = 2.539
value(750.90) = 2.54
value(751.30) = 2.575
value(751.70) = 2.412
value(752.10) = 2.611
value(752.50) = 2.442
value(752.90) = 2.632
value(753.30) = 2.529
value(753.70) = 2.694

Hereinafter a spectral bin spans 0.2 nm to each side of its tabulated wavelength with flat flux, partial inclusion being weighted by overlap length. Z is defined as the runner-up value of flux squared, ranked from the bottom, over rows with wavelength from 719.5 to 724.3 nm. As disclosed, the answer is 6.9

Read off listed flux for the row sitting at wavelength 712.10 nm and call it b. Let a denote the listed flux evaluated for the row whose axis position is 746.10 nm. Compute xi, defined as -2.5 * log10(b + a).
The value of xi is -1.84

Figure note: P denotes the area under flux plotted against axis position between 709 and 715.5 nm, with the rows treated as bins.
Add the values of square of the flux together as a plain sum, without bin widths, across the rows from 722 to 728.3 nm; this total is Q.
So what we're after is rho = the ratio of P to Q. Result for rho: 0.15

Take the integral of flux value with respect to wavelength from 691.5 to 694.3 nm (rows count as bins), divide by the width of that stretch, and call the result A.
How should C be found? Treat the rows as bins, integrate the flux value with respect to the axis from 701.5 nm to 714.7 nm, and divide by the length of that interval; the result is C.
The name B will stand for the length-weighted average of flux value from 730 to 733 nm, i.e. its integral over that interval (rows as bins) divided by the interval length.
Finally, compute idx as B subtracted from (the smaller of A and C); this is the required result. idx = 0.2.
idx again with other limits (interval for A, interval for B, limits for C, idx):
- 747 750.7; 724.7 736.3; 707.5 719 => -0.1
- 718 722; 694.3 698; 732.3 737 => -0.2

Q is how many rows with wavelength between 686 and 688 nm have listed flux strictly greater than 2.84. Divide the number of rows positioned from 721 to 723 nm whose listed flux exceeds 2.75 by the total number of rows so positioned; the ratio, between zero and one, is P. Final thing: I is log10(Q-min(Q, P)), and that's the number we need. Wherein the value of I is 0.53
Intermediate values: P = 0.6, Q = 4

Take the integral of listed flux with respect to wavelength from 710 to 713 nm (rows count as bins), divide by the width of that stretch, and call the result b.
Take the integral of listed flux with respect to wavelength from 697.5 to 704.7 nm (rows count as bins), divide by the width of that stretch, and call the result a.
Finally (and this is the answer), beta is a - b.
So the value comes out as 0.05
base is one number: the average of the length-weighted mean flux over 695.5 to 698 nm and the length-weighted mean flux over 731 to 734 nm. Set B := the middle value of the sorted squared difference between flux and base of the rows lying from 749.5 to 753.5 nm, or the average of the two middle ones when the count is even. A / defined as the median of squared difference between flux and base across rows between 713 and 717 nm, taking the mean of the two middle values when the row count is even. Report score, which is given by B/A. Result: 37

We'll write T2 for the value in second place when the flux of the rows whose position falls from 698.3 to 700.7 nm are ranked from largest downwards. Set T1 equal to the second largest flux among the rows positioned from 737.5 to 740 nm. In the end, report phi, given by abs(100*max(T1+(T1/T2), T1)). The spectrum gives 361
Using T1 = 2.7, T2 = 2.977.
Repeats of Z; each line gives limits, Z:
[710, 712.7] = 7.8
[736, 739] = 6.6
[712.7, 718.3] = 7.2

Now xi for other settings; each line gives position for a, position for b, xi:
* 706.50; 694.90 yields -1.91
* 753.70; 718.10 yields -1.84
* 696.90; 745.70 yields -1.89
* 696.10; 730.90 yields -1.86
